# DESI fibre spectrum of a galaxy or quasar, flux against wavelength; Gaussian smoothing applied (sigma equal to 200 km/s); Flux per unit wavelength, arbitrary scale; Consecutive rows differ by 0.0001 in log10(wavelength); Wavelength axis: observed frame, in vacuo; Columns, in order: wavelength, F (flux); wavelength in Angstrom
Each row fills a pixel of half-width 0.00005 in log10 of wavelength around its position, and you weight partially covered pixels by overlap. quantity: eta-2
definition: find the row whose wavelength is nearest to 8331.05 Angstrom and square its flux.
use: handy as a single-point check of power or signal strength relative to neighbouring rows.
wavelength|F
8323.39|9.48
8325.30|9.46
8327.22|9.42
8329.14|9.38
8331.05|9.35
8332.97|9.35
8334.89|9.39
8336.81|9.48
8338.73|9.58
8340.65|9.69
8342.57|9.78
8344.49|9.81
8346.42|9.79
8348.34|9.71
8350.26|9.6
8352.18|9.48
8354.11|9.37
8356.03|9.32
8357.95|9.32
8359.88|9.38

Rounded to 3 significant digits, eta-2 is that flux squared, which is 87.4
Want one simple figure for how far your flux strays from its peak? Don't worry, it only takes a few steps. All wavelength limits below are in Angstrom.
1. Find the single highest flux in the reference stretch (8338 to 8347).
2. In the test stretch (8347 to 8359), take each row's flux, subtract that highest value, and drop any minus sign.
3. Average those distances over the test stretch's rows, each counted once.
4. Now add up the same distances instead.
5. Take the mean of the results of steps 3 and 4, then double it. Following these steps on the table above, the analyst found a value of 2.4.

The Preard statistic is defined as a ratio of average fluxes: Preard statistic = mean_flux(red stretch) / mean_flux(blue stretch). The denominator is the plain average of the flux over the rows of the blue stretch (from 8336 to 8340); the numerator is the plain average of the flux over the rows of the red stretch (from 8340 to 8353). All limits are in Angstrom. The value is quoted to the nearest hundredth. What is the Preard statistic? 1.02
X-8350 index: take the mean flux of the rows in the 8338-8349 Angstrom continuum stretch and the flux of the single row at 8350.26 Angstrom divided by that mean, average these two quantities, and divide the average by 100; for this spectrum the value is 0.0536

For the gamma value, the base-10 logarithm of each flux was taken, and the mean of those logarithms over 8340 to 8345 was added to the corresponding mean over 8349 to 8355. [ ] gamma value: 1.97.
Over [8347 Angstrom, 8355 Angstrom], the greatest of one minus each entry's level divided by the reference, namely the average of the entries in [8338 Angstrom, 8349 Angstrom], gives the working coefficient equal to 0.037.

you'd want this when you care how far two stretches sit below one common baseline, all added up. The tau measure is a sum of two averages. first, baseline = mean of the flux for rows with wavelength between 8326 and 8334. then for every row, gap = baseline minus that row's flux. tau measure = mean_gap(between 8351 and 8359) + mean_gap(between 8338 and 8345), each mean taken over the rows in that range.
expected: -0.34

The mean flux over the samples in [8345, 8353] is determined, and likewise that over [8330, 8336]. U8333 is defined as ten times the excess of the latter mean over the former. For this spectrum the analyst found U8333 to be -2.8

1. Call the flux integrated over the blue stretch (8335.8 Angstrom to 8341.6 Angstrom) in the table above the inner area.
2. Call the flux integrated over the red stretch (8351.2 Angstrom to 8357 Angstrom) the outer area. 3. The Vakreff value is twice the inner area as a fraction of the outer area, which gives 2.04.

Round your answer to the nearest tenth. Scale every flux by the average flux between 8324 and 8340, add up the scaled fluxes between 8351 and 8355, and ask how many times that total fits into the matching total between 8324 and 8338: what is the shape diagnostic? 3.5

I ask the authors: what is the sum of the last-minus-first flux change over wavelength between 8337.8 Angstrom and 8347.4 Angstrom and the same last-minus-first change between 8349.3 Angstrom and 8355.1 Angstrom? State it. 0.0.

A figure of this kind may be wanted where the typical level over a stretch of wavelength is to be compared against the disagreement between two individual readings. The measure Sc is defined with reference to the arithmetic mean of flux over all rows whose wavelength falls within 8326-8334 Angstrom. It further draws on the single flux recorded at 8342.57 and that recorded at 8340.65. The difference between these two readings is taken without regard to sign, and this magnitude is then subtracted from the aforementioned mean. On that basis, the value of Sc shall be 9.29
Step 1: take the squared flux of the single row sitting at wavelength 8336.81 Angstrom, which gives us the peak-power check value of 89.9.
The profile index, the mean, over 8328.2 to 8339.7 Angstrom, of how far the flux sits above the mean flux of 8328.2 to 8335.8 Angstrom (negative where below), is 0.05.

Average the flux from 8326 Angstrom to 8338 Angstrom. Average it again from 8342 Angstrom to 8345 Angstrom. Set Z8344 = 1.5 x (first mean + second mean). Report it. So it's 28.8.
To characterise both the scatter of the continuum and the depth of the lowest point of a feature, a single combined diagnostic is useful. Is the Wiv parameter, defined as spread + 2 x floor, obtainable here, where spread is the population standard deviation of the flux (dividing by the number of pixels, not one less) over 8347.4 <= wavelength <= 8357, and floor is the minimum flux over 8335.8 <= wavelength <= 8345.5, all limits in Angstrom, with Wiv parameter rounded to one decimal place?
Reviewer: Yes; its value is 19.1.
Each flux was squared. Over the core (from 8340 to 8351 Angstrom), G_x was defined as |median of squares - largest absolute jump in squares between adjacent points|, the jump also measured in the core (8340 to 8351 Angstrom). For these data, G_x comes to 92.8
